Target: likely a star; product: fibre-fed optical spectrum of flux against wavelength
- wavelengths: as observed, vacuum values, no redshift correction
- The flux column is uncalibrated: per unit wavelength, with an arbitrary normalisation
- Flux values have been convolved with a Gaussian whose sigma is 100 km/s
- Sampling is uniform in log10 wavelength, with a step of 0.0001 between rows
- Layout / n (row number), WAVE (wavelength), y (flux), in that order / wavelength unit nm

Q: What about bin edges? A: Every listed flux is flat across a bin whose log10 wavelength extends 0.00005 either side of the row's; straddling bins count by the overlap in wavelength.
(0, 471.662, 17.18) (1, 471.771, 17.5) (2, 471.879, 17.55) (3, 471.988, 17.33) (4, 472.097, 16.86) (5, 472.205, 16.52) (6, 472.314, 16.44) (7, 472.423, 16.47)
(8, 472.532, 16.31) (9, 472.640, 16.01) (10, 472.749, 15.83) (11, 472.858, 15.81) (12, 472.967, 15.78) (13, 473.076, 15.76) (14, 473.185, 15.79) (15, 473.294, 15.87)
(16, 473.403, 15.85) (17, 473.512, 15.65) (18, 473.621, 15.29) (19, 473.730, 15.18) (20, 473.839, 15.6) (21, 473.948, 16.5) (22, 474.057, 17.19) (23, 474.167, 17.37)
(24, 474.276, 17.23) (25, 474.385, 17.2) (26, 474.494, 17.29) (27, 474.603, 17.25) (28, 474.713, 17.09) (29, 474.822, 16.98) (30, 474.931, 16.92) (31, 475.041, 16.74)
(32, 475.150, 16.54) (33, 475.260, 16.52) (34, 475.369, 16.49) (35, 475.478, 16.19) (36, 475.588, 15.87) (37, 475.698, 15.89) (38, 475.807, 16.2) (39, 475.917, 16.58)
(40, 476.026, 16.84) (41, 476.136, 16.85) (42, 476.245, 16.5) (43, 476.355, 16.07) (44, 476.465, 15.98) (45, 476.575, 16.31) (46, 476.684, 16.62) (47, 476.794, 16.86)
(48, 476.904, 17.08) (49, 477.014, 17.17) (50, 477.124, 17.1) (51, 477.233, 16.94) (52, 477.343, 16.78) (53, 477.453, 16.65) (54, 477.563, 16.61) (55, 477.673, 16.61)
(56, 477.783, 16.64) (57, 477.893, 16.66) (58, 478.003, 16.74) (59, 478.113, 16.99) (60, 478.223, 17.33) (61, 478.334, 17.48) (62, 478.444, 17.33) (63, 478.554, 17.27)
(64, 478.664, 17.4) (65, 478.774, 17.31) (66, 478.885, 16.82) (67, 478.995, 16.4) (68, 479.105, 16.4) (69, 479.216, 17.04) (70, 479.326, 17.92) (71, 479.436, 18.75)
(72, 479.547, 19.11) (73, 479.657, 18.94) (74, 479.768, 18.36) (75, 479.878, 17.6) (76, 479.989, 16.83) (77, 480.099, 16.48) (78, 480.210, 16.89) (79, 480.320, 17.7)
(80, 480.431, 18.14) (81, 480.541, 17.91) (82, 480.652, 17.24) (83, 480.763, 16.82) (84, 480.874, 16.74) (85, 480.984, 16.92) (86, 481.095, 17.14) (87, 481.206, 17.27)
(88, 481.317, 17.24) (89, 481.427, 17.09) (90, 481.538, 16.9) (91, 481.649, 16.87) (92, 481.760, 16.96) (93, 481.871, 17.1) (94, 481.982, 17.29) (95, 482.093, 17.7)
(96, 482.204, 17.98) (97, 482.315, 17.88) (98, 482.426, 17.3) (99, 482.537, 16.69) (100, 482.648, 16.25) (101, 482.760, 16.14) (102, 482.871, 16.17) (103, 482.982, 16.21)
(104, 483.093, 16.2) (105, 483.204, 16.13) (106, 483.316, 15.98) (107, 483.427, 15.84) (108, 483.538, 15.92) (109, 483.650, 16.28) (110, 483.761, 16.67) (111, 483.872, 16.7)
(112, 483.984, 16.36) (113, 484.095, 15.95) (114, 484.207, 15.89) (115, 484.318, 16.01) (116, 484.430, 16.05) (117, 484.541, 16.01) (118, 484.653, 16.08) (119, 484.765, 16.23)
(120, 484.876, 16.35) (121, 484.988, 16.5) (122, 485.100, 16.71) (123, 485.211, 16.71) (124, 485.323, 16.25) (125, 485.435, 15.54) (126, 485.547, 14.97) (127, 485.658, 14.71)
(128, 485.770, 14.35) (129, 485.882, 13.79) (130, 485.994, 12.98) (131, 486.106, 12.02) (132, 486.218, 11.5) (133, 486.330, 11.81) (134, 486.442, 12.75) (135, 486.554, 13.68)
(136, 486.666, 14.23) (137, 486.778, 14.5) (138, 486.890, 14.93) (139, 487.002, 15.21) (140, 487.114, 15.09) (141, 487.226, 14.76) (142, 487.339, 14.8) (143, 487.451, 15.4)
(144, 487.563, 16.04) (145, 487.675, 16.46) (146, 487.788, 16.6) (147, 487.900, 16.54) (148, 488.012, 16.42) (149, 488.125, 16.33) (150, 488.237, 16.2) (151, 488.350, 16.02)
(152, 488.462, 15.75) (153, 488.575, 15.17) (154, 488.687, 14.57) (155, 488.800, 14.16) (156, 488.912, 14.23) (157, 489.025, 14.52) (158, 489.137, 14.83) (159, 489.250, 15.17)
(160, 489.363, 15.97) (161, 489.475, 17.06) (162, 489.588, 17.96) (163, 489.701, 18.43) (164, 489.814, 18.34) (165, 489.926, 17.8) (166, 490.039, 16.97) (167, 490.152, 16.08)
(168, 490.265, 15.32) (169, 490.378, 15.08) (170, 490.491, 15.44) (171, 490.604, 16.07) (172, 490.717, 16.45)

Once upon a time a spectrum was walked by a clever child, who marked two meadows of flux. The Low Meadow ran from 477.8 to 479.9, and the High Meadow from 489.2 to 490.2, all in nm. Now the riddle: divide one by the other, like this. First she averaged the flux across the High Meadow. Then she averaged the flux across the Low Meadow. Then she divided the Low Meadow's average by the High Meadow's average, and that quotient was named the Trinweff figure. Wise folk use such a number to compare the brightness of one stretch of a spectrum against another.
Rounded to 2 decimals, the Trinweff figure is 1.02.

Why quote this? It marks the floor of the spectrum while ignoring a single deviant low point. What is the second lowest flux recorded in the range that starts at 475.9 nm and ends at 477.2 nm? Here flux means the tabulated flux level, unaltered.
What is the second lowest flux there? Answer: 16.07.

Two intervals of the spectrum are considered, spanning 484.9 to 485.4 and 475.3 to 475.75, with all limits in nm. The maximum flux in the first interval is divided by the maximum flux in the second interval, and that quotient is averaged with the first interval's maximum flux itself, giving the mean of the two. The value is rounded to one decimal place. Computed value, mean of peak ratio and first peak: 8.9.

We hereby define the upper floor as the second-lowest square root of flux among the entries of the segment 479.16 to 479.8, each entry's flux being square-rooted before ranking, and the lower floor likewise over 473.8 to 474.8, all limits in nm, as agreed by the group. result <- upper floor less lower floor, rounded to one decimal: 0.2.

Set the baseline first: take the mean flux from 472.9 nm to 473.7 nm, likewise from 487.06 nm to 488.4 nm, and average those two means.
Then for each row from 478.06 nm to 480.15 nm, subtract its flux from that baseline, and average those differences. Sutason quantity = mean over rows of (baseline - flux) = -1.7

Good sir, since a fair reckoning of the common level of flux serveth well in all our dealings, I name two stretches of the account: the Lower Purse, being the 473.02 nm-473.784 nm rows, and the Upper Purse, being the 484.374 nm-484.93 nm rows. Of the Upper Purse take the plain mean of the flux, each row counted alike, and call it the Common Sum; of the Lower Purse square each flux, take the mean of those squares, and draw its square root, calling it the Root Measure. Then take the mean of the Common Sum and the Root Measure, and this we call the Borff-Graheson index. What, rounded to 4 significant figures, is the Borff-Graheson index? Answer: 15.89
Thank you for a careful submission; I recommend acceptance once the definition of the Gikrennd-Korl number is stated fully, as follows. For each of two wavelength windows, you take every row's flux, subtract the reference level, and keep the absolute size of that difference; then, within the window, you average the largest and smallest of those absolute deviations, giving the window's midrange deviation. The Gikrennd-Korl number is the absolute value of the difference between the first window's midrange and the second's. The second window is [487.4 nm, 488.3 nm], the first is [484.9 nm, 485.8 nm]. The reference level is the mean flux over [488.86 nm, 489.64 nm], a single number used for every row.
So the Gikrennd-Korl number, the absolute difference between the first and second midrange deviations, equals 0.13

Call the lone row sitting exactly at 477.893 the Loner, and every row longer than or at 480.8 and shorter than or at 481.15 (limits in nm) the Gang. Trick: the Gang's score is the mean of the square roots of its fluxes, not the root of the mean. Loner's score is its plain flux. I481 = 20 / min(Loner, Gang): 4.86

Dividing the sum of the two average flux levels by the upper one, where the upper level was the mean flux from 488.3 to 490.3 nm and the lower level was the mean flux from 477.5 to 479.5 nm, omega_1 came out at 2.07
